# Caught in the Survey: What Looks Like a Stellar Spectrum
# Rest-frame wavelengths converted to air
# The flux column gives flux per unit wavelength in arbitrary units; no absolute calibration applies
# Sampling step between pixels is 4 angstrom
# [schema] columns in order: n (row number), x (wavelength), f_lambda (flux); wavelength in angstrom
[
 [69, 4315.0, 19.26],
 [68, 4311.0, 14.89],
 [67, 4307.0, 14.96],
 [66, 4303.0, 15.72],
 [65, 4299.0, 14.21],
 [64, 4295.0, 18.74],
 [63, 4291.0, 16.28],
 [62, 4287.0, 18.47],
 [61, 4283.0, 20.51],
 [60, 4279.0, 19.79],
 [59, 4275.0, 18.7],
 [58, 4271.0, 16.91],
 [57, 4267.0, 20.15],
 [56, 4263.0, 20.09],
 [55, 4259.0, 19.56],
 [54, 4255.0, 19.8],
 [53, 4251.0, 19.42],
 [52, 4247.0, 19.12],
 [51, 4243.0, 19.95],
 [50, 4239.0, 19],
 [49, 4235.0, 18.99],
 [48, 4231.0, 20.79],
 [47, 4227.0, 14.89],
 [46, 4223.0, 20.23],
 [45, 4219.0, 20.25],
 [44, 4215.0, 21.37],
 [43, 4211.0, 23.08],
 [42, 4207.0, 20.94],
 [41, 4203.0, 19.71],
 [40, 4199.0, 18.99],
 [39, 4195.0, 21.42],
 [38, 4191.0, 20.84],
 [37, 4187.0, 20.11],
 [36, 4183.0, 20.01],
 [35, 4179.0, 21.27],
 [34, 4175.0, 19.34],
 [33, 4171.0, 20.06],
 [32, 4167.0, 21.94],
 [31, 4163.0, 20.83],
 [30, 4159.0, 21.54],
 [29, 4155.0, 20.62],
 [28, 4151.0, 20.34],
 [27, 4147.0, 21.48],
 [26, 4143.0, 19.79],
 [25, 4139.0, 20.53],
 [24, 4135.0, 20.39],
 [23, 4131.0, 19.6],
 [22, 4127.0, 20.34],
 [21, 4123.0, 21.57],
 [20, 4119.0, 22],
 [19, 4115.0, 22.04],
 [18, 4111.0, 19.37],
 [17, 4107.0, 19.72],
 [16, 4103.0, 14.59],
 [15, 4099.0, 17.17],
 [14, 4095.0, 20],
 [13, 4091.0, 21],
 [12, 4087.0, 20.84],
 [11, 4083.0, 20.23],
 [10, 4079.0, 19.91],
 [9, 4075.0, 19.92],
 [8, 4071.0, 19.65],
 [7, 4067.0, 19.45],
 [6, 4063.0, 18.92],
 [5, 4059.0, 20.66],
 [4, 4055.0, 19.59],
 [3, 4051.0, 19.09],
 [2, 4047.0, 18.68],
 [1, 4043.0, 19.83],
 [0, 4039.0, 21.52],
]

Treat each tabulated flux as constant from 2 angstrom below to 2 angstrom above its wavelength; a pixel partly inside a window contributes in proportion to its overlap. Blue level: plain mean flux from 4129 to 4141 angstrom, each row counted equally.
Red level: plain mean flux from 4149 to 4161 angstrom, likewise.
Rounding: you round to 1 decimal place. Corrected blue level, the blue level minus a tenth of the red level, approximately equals 18.1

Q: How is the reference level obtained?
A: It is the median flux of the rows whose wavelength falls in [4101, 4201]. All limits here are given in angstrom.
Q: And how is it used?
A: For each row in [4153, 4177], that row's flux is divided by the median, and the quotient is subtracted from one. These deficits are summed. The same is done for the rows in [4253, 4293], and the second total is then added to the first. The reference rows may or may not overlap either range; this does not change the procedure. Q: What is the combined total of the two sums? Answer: 0.6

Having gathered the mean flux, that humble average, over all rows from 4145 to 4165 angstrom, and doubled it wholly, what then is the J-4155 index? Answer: 41.9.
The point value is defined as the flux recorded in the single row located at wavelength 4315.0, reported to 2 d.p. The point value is 19.26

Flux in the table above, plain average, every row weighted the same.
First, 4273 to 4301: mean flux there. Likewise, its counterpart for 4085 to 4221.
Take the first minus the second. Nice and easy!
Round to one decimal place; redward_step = -2.3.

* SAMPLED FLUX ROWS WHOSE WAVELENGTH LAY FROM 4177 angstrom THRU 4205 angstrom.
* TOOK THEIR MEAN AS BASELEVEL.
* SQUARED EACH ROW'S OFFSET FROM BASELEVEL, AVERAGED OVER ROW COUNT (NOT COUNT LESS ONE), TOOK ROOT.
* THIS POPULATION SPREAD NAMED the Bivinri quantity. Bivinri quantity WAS 0.8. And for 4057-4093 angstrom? 0.6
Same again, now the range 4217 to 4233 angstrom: 2.4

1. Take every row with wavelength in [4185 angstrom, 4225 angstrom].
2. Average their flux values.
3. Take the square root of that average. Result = 4.549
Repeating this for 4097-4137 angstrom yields 4.436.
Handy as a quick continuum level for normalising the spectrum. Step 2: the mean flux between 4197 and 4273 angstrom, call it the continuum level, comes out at 19.6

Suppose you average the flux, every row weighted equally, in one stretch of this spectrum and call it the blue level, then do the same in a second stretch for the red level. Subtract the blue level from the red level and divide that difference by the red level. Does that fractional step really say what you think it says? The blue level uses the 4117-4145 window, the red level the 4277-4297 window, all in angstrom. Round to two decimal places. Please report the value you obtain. -0.10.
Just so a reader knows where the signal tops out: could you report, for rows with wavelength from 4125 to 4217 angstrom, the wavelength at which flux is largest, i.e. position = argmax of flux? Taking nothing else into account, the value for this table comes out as 4211.0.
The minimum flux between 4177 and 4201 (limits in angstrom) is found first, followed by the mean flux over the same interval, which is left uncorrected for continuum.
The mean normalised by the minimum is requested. 1.08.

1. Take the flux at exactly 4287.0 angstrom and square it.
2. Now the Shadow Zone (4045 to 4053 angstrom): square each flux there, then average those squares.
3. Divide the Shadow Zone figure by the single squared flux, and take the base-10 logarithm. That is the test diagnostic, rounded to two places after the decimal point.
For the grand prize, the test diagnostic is 0.02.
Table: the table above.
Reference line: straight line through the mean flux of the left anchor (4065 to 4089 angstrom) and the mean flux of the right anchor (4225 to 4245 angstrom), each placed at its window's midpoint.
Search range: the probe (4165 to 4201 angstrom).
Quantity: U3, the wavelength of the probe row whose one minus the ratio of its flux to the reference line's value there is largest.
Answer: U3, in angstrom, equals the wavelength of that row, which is 4199.0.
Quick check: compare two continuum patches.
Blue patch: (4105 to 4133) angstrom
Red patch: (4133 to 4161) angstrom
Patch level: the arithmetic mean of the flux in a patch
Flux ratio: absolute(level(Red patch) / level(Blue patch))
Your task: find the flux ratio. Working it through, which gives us 1.00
